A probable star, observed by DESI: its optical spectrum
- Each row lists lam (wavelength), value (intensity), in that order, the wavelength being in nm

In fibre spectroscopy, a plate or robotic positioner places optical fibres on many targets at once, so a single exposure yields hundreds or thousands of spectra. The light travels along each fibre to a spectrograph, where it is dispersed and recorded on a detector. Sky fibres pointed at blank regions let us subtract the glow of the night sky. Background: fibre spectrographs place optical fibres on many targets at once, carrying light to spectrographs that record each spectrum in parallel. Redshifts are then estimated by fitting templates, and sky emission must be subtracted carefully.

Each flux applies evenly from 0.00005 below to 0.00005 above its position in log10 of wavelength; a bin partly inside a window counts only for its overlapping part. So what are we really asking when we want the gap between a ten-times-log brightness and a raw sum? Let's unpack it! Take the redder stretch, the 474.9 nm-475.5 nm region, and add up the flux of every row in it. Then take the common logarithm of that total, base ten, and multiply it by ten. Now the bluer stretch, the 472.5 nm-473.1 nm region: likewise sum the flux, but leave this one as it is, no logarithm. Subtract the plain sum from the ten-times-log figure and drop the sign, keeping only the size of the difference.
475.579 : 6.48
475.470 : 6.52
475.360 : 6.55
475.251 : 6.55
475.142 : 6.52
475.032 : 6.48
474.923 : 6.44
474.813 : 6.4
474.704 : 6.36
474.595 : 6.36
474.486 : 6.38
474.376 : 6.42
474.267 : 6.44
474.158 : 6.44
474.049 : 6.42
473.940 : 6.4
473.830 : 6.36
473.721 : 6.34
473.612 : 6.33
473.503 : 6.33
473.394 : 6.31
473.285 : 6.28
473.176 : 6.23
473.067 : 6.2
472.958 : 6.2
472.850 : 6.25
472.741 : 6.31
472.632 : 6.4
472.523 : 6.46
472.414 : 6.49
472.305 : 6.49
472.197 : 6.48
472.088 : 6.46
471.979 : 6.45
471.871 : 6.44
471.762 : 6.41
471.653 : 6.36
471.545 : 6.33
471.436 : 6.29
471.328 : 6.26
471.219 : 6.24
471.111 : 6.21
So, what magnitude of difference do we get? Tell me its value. 21.9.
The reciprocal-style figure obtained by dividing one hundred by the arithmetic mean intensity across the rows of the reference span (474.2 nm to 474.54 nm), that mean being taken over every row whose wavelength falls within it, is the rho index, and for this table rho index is 15.6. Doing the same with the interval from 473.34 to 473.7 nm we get 15.8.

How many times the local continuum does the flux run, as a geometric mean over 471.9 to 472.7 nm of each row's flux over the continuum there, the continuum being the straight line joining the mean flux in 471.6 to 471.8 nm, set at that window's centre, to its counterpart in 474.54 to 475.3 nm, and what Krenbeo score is 1.01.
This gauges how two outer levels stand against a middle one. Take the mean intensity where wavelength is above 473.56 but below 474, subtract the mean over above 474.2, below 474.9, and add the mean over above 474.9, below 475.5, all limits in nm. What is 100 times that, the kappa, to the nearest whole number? 647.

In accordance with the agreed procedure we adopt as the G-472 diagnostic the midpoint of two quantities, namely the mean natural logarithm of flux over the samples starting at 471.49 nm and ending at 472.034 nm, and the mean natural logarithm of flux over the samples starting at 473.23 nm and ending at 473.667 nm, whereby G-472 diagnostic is 1.85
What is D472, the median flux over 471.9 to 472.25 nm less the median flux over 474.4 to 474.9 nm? 0.09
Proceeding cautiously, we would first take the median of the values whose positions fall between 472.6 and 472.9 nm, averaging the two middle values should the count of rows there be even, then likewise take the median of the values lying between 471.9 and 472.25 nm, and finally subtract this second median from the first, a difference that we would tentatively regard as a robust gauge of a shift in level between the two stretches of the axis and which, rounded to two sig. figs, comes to -0.15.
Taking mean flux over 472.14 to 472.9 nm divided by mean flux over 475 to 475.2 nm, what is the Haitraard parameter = 0.99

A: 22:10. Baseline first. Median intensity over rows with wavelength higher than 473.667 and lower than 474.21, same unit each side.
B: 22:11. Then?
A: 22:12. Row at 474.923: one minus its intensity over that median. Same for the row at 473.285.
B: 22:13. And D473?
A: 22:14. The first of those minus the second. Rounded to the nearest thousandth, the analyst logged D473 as -0.025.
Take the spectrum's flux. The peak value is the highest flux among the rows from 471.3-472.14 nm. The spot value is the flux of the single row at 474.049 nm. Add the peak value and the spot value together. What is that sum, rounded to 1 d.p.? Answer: 12.9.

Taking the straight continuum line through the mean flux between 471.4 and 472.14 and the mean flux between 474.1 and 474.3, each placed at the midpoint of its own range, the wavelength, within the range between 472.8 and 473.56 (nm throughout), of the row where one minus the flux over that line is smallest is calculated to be 473.503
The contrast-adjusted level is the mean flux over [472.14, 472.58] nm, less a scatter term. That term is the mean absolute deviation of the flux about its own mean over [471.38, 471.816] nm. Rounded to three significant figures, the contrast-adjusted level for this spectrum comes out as 6.44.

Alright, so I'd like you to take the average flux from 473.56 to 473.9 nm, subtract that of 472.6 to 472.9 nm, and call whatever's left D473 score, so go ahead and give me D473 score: 0.02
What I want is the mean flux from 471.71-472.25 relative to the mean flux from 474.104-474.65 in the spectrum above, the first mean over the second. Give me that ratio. 1.01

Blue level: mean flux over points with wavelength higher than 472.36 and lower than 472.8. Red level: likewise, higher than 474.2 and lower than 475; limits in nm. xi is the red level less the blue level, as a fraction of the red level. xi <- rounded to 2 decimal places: 0.00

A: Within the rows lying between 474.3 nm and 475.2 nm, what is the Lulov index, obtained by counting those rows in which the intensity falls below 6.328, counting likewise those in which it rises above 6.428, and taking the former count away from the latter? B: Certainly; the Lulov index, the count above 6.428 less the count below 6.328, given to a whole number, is 3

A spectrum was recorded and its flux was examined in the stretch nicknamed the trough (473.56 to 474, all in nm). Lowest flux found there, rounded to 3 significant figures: 6.33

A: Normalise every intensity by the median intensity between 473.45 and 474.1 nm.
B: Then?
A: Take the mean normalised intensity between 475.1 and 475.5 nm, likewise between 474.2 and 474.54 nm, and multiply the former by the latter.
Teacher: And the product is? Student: 1.04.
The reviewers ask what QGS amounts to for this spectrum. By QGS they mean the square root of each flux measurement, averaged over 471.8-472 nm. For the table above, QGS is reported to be 2.54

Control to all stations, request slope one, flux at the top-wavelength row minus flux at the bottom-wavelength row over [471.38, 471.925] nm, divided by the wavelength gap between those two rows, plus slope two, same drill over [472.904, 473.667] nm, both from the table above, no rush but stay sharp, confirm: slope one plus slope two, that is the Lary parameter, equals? 0.54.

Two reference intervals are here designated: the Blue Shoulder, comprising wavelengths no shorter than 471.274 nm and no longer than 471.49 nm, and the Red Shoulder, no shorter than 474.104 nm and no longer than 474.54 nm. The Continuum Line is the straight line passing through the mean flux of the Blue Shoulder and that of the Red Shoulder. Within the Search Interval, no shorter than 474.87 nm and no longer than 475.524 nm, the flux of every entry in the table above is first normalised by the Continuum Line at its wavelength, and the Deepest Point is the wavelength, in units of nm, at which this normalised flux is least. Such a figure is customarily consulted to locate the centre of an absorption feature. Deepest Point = 474.923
